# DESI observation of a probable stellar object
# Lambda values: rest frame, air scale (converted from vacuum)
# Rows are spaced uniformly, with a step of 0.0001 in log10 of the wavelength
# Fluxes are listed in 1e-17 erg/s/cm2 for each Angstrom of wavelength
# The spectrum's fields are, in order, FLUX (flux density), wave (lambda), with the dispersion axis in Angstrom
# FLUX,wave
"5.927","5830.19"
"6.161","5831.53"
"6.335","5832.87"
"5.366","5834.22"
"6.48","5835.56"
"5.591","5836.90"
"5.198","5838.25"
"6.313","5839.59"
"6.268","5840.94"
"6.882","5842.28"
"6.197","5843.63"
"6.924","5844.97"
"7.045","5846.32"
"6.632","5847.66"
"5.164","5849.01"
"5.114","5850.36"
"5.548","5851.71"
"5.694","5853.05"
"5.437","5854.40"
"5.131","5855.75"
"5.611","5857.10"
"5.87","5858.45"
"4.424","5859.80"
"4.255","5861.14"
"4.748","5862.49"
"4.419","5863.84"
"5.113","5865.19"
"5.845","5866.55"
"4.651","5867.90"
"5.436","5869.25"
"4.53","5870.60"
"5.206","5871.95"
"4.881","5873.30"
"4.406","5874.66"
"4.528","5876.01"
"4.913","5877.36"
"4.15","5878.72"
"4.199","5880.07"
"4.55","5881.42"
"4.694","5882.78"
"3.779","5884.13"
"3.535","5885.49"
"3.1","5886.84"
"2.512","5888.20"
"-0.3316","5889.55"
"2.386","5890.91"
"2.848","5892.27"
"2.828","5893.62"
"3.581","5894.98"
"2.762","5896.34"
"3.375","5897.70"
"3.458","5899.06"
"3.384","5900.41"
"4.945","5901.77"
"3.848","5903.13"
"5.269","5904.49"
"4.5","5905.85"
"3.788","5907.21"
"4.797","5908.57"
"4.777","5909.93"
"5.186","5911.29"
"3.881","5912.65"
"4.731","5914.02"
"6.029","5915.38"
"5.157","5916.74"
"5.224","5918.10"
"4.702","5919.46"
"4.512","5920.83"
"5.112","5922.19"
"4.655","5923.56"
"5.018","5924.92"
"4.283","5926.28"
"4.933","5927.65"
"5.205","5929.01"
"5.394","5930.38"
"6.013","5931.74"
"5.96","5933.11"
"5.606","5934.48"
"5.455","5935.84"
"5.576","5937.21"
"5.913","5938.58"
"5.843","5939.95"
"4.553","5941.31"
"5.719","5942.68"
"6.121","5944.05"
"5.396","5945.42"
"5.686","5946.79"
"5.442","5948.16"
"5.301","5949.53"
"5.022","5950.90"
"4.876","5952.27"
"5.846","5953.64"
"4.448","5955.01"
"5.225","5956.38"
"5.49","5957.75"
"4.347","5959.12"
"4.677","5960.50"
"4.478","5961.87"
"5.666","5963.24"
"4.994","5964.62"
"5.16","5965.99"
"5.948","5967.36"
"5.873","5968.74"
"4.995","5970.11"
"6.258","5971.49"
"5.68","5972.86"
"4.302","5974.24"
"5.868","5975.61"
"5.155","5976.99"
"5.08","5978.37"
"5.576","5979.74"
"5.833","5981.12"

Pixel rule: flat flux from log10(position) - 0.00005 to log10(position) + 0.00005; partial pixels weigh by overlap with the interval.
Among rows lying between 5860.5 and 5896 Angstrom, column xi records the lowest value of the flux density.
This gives -0.3316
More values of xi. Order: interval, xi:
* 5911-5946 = 3.881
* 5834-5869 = 4.255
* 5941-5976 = 4.302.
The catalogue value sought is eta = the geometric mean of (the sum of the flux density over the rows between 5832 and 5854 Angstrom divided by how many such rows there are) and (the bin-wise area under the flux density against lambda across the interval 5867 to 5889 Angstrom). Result 23.9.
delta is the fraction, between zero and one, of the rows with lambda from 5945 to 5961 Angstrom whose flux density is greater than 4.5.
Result 0.83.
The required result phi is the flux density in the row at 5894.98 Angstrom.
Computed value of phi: 3.581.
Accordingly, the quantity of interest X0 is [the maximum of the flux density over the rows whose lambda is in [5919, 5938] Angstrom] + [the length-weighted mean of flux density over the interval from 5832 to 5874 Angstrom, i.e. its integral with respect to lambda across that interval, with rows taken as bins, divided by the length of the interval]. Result 11.6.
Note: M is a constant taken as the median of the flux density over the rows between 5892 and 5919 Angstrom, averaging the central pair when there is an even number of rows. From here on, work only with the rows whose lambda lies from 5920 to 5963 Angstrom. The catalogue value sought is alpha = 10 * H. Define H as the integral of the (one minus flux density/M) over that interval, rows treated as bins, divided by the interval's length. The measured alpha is -2.5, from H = -0.25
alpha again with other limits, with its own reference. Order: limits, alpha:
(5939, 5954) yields -3.0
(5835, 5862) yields -3.8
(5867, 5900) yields 1.0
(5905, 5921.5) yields -1.4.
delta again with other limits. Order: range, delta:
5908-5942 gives 0.92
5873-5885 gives 0.56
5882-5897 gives 0.09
